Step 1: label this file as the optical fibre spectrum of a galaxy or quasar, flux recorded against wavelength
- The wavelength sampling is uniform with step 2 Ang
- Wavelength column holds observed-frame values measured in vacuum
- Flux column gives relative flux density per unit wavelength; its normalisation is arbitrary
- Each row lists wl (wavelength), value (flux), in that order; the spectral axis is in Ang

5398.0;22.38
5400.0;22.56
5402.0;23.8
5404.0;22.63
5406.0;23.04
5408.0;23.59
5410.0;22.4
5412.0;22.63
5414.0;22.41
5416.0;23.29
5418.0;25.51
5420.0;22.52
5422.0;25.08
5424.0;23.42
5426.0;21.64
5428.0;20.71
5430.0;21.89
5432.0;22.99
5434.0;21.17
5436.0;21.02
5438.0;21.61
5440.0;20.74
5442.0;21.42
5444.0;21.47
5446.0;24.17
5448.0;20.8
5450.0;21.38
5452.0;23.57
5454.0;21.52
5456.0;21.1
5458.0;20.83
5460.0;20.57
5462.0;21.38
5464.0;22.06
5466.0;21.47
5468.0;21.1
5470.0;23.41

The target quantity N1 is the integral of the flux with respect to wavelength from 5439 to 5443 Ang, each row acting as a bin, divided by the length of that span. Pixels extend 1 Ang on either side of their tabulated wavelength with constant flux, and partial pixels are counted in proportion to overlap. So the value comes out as 21.1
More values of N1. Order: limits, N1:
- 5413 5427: 23.4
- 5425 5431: 21.4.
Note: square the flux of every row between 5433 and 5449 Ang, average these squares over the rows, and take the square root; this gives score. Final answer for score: 21.6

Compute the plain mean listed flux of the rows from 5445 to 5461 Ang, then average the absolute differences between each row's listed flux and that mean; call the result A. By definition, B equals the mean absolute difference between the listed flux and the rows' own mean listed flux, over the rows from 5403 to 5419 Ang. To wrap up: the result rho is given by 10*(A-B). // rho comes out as 4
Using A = 1.1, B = 0.71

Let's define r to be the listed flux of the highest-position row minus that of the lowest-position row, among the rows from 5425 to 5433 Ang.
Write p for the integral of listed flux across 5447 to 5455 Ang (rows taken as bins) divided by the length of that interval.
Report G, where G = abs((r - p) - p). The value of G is 42.3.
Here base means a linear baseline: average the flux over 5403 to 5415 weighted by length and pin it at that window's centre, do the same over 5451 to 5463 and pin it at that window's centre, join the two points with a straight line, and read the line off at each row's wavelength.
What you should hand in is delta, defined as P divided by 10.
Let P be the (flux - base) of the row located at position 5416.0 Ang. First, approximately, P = 0.7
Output 0.07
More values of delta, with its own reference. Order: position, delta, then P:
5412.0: -0.01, -0.1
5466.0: 0.02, 0.2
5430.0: -0.03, -0.3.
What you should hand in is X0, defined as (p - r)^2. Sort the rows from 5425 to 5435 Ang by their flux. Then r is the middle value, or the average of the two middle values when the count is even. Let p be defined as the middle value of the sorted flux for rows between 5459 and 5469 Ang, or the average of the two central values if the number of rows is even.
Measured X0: 0.1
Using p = 21.4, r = 21.6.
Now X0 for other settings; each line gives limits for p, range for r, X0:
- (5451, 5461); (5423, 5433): 0.6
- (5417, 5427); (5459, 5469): 4.2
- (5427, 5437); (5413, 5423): 4.5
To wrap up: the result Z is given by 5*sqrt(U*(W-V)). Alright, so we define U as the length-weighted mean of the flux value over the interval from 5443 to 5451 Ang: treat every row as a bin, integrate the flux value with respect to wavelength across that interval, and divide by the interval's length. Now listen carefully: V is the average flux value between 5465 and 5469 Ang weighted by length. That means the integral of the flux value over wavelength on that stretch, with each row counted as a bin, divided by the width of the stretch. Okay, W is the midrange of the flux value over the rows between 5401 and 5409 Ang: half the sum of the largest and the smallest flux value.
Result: 33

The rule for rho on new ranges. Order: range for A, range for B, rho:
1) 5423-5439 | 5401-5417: 3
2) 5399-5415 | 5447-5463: -1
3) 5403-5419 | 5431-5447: -2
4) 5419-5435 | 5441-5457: 1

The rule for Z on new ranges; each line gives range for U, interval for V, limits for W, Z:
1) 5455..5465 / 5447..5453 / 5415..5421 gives 33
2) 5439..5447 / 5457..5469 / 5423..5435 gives 21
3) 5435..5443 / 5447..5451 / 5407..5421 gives 39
